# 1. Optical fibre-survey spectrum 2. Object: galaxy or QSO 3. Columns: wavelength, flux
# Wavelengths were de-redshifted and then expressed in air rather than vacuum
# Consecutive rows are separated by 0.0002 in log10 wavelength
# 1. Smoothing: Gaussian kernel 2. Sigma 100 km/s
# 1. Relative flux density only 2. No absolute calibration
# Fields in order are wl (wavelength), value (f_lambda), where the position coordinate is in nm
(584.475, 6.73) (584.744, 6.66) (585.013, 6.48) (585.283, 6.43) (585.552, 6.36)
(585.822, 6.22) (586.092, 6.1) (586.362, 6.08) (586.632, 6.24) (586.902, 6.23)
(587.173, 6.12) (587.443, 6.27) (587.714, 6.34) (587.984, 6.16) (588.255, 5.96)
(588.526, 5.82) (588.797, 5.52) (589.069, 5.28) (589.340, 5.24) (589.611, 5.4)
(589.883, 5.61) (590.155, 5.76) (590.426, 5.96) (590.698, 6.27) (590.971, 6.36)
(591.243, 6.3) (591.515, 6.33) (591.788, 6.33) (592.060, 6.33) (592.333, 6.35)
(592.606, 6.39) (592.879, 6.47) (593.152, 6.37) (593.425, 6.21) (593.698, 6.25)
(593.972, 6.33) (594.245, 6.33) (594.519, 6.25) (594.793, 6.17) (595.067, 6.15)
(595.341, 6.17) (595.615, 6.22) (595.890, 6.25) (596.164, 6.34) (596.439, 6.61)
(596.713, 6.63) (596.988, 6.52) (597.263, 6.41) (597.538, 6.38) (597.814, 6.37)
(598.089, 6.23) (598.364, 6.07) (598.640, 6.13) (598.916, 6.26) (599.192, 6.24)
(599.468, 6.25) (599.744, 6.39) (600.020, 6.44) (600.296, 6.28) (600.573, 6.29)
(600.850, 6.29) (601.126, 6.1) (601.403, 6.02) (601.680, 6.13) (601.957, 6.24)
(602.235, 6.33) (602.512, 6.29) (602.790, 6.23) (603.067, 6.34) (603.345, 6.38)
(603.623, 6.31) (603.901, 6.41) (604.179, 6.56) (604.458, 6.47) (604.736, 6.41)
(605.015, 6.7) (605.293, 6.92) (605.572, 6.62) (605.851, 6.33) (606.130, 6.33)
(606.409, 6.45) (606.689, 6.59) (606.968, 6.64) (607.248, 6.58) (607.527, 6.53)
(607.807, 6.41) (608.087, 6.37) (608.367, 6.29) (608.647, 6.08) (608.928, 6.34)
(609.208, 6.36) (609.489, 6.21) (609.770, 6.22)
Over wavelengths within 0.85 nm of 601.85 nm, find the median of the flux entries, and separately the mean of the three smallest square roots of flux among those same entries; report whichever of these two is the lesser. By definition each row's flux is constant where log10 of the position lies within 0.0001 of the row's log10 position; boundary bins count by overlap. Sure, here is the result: 2.466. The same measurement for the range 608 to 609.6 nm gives 2.489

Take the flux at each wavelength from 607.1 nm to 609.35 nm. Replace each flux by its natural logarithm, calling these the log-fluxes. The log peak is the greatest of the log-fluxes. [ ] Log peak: 1.88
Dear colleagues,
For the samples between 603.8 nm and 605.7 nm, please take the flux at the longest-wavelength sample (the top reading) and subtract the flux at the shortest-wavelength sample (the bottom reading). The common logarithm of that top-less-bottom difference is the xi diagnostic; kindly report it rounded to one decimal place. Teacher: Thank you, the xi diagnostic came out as -0.7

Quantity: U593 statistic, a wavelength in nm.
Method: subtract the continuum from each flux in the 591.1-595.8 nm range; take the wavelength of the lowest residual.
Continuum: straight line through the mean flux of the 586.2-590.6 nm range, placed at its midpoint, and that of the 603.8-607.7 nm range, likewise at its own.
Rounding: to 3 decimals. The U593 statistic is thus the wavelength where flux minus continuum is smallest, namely 595.067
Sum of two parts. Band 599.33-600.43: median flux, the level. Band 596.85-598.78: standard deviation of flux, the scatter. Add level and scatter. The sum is 6.5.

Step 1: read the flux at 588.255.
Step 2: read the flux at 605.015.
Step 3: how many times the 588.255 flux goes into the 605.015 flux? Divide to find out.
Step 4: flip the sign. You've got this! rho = -1.12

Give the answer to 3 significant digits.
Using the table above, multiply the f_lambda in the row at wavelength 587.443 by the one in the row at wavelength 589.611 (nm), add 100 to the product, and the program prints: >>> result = 134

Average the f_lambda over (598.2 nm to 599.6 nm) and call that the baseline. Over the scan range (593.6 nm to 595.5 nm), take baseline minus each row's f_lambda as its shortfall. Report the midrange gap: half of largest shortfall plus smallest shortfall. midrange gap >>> -0.05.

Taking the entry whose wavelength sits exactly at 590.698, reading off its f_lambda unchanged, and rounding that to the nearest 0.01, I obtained 6.27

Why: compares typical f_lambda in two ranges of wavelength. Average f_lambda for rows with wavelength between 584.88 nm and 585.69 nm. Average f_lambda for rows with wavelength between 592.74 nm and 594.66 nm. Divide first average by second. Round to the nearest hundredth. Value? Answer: 1.02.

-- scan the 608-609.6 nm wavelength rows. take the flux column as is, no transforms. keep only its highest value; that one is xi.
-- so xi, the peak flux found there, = 6.37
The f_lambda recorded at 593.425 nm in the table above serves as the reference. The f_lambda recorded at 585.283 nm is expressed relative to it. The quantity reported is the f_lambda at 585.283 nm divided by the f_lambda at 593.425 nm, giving 1.04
